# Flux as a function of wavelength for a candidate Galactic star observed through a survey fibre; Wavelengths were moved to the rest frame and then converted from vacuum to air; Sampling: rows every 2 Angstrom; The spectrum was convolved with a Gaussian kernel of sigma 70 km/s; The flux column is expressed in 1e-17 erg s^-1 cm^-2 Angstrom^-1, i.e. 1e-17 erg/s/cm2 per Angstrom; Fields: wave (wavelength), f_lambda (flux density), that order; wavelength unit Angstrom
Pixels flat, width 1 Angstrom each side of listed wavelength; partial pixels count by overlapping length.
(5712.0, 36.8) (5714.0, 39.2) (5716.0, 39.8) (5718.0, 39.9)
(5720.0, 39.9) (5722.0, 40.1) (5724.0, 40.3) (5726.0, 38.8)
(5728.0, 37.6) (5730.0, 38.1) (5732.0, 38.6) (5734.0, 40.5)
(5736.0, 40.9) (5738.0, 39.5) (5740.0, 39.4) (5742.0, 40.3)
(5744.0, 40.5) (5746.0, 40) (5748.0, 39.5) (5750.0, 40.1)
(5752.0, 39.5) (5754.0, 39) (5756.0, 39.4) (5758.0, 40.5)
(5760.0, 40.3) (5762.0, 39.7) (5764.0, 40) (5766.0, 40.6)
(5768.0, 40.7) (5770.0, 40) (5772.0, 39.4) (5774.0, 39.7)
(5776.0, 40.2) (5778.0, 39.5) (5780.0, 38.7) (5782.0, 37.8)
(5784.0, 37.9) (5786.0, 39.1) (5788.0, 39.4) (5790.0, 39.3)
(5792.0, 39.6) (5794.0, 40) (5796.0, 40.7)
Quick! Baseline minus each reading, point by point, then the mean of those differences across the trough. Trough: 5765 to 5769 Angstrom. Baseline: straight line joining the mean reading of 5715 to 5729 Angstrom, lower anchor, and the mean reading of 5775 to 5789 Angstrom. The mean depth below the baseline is -1.57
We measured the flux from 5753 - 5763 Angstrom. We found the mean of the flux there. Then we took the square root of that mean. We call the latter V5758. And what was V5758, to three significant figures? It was 6.31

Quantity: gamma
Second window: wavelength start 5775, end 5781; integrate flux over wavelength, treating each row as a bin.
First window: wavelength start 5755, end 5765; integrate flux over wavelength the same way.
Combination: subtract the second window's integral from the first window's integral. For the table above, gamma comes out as 163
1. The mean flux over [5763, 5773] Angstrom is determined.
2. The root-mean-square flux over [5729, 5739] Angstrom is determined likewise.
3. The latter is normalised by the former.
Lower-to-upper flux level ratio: 0.985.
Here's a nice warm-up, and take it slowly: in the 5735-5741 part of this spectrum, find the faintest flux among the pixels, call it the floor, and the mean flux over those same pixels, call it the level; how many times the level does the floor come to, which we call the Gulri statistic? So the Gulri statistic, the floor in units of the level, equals 0.987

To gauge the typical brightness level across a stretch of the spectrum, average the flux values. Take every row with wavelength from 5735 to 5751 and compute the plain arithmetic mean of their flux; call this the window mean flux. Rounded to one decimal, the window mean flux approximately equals 40.0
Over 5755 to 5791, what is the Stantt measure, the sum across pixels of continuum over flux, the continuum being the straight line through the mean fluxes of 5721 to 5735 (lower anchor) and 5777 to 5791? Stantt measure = 18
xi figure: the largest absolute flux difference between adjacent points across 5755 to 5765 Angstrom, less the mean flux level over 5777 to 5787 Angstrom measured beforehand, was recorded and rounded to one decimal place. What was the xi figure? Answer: -37.5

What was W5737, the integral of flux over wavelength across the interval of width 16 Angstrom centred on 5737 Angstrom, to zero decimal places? 636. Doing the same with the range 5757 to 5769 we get 484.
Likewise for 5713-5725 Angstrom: 478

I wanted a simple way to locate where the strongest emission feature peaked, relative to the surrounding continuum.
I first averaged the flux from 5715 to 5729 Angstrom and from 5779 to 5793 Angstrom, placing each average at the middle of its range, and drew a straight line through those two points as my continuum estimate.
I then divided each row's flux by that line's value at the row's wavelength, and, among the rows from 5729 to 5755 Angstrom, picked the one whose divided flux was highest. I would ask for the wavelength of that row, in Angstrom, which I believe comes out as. 5736.0 Angstrom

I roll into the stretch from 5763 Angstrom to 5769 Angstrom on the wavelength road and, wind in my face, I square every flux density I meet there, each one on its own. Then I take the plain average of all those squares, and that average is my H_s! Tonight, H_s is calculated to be 1635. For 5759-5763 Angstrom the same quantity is 1600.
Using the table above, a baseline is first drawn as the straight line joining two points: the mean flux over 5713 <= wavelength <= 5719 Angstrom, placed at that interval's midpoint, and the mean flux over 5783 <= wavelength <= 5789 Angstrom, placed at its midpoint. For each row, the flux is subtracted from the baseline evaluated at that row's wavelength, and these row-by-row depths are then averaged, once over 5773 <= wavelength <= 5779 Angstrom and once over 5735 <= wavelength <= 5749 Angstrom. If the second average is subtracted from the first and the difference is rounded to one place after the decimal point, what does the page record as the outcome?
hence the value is -0.2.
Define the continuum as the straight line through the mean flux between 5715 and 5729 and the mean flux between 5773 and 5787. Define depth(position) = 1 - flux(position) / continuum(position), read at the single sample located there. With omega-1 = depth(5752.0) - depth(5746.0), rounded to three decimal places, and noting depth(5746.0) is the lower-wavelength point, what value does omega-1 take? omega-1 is 0.011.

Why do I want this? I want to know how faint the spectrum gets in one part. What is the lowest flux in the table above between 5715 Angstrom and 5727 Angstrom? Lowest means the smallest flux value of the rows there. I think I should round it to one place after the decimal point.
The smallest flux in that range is 38.8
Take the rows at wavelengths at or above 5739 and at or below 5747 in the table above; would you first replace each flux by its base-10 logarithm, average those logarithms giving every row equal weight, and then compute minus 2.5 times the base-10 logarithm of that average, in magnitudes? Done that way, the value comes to -0.512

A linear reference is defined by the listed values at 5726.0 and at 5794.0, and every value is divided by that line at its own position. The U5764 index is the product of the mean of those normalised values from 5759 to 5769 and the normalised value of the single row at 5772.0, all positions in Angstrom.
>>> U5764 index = 1.01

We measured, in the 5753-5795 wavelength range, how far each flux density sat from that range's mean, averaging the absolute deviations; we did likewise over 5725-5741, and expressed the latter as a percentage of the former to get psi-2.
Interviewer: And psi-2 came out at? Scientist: 154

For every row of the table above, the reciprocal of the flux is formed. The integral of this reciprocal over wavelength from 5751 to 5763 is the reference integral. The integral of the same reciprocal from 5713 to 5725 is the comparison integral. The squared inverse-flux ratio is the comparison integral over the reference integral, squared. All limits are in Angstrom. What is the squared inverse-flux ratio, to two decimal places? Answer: 0.99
